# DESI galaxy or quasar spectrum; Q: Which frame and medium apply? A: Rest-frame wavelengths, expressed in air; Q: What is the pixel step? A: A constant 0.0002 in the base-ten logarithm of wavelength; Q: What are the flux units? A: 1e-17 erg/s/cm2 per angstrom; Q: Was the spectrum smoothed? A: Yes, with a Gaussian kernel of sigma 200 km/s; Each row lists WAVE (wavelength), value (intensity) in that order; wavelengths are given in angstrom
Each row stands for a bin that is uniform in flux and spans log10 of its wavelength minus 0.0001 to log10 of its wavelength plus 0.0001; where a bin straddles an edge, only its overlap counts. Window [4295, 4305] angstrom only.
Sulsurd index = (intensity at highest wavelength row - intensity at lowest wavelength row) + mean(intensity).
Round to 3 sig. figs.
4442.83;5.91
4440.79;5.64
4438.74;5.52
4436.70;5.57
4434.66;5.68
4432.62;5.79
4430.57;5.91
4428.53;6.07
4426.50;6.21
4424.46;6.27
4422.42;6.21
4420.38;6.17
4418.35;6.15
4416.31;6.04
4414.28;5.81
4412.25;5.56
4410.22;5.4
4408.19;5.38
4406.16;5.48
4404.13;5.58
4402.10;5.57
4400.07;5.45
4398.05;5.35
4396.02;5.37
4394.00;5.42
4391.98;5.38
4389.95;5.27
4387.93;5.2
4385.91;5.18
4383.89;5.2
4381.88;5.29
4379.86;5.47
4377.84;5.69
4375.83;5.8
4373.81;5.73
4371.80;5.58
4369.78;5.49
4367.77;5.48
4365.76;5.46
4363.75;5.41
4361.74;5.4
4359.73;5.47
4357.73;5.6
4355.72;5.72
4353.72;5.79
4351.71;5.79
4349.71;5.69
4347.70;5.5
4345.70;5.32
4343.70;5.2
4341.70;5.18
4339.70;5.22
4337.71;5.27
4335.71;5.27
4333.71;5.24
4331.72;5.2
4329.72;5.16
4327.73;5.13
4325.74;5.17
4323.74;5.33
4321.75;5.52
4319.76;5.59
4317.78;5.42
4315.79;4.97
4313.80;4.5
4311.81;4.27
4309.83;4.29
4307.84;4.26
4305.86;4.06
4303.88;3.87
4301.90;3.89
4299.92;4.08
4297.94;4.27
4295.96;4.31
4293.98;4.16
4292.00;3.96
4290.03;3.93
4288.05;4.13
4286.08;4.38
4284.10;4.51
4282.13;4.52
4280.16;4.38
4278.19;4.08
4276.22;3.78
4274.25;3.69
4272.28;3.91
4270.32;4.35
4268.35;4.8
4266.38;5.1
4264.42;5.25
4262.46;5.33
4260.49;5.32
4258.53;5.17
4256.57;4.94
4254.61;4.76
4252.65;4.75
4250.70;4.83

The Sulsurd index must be 3.64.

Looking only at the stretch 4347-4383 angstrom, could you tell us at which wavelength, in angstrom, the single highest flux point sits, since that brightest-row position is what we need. 4375.83 angstrom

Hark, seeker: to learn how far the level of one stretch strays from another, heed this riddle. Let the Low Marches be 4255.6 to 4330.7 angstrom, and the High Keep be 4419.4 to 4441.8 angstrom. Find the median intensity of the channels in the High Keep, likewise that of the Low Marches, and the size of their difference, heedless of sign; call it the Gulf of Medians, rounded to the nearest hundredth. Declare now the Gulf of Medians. 1.53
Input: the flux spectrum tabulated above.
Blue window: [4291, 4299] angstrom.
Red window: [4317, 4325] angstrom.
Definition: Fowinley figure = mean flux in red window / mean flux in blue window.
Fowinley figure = 1.31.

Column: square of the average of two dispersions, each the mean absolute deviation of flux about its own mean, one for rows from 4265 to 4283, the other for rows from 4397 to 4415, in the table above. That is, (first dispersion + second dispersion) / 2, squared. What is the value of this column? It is 0.059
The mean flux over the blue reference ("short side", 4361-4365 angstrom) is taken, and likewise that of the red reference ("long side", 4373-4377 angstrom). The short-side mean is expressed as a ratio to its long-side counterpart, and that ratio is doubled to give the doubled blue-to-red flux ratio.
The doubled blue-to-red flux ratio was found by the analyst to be 1.88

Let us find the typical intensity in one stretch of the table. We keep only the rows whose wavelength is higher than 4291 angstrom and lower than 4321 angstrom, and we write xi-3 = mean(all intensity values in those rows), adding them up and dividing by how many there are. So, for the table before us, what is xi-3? 4.4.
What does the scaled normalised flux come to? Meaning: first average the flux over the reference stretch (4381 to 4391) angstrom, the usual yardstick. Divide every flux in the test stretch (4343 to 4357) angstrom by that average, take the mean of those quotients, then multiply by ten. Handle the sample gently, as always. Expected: 10.7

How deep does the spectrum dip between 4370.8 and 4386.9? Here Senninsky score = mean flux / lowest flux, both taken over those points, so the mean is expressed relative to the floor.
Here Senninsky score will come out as 1.06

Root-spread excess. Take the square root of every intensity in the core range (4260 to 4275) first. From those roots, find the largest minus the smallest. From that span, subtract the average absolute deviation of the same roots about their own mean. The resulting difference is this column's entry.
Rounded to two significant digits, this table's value 0.26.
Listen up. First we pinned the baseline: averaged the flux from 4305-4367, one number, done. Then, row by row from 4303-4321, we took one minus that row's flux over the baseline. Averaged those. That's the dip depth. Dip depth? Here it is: 0.12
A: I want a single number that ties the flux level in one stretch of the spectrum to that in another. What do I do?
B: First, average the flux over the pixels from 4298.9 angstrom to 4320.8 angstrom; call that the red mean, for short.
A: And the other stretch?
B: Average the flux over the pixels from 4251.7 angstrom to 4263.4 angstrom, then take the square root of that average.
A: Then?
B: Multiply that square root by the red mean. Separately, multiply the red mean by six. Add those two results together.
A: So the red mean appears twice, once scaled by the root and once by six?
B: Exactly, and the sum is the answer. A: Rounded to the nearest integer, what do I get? 37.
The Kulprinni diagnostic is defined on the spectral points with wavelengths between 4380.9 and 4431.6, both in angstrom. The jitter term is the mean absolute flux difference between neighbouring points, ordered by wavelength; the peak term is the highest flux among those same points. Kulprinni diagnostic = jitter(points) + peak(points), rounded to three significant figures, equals 6.36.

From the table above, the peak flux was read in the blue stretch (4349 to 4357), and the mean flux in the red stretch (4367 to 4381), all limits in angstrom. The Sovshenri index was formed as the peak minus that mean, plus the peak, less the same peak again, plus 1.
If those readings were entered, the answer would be 1.2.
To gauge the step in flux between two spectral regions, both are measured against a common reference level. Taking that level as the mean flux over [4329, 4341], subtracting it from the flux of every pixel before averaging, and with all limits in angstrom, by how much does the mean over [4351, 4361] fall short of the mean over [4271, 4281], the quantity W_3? -1.7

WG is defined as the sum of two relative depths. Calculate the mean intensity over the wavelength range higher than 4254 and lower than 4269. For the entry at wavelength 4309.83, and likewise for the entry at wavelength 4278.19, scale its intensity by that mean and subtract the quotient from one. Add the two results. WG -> 0.4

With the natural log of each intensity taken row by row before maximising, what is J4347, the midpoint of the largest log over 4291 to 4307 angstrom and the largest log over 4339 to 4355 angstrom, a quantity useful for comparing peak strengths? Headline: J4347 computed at 1.61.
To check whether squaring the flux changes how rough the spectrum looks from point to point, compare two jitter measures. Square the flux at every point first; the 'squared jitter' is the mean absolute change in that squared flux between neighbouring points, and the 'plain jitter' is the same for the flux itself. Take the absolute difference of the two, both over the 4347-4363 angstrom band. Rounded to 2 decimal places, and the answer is 0.99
